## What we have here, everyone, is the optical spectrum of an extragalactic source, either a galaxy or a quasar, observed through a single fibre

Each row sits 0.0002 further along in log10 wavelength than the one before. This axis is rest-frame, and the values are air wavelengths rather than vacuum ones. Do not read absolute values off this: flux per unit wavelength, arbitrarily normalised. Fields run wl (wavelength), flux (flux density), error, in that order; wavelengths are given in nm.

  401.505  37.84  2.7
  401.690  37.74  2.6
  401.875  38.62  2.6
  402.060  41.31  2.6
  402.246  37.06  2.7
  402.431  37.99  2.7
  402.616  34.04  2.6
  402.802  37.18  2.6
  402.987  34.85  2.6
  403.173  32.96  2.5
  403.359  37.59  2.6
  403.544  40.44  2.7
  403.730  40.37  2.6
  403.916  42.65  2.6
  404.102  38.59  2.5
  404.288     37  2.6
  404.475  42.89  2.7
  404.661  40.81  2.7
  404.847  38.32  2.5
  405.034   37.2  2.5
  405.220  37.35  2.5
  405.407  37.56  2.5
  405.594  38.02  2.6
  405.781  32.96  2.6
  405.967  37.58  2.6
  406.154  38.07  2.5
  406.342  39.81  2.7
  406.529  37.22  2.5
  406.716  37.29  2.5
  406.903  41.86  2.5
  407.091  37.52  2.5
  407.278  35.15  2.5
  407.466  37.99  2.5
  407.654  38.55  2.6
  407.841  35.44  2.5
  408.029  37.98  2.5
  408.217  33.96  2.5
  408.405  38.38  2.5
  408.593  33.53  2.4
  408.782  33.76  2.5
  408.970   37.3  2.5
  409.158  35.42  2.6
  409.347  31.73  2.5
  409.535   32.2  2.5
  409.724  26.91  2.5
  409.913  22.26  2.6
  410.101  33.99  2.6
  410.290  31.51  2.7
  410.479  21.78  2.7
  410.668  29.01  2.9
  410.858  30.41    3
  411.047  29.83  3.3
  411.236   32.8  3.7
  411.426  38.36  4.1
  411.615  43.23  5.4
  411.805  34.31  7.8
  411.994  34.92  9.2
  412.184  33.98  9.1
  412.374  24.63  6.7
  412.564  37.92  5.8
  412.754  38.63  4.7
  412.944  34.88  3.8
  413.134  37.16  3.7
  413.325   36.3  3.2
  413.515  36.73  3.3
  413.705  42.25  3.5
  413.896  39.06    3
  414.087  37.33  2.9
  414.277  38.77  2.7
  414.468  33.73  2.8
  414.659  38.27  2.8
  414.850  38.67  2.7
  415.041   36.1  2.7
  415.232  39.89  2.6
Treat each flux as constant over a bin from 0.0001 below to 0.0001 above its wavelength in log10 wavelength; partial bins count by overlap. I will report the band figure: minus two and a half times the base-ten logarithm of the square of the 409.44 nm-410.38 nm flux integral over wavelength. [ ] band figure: -7.2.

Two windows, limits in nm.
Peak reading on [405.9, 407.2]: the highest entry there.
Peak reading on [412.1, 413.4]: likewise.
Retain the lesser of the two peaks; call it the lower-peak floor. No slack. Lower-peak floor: 38.6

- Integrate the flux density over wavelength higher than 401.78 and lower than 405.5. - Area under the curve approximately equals 142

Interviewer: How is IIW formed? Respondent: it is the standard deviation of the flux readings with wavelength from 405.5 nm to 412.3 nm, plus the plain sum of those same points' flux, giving 1250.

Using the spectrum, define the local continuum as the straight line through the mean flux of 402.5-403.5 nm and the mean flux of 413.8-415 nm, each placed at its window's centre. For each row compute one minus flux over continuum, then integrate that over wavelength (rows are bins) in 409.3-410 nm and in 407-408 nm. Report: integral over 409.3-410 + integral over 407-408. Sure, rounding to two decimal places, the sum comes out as 0.15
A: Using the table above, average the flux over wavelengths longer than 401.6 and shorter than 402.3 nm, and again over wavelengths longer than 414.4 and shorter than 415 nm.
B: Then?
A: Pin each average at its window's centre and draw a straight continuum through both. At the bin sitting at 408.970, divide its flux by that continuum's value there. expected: 0.99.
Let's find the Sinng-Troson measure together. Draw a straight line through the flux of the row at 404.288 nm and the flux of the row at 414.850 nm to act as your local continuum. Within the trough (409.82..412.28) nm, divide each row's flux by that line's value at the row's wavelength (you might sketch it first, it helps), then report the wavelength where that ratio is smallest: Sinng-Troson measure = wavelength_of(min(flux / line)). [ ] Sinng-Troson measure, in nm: 410.479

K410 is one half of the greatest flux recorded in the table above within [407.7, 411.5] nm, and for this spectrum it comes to 19.2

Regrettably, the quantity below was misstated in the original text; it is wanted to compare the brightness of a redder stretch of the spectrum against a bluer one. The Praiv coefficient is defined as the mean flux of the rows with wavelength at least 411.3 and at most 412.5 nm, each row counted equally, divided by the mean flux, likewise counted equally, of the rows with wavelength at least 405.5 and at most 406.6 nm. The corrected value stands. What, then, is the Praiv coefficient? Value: 0.94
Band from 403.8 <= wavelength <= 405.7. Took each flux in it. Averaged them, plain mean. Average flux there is 39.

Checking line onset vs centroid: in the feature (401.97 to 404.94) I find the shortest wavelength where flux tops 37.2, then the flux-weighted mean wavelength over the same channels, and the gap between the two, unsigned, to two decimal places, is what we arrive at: 1.42 nm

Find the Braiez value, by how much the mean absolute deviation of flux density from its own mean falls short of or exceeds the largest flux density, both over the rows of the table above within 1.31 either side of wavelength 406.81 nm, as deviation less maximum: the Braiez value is -40.5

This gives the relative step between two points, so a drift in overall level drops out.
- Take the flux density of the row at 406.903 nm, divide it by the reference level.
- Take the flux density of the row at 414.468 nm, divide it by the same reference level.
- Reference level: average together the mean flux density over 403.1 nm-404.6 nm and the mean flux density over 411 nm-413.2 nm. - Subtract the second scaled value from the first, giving 0.22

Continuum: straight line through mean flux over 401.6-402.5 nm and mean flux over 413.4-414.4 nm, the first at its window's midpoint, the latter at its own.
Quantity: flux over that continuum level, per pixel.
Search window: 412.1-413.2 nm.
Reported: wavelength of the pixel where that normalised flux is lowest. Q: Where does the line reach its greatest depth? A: 412.374 nm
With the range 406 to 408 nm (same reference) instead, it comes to 407.278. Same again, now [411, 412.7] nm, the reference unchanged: 412.374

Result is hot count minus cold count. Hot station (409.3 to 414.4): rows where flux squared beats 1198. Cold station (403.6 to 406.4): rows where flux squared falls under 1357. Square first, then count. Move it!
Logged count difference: 12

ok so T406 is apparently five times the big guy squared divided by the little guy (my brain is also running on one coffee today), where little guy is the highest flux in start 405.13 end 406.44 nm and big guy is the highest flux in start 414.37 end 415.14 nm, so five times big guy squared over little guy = 188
